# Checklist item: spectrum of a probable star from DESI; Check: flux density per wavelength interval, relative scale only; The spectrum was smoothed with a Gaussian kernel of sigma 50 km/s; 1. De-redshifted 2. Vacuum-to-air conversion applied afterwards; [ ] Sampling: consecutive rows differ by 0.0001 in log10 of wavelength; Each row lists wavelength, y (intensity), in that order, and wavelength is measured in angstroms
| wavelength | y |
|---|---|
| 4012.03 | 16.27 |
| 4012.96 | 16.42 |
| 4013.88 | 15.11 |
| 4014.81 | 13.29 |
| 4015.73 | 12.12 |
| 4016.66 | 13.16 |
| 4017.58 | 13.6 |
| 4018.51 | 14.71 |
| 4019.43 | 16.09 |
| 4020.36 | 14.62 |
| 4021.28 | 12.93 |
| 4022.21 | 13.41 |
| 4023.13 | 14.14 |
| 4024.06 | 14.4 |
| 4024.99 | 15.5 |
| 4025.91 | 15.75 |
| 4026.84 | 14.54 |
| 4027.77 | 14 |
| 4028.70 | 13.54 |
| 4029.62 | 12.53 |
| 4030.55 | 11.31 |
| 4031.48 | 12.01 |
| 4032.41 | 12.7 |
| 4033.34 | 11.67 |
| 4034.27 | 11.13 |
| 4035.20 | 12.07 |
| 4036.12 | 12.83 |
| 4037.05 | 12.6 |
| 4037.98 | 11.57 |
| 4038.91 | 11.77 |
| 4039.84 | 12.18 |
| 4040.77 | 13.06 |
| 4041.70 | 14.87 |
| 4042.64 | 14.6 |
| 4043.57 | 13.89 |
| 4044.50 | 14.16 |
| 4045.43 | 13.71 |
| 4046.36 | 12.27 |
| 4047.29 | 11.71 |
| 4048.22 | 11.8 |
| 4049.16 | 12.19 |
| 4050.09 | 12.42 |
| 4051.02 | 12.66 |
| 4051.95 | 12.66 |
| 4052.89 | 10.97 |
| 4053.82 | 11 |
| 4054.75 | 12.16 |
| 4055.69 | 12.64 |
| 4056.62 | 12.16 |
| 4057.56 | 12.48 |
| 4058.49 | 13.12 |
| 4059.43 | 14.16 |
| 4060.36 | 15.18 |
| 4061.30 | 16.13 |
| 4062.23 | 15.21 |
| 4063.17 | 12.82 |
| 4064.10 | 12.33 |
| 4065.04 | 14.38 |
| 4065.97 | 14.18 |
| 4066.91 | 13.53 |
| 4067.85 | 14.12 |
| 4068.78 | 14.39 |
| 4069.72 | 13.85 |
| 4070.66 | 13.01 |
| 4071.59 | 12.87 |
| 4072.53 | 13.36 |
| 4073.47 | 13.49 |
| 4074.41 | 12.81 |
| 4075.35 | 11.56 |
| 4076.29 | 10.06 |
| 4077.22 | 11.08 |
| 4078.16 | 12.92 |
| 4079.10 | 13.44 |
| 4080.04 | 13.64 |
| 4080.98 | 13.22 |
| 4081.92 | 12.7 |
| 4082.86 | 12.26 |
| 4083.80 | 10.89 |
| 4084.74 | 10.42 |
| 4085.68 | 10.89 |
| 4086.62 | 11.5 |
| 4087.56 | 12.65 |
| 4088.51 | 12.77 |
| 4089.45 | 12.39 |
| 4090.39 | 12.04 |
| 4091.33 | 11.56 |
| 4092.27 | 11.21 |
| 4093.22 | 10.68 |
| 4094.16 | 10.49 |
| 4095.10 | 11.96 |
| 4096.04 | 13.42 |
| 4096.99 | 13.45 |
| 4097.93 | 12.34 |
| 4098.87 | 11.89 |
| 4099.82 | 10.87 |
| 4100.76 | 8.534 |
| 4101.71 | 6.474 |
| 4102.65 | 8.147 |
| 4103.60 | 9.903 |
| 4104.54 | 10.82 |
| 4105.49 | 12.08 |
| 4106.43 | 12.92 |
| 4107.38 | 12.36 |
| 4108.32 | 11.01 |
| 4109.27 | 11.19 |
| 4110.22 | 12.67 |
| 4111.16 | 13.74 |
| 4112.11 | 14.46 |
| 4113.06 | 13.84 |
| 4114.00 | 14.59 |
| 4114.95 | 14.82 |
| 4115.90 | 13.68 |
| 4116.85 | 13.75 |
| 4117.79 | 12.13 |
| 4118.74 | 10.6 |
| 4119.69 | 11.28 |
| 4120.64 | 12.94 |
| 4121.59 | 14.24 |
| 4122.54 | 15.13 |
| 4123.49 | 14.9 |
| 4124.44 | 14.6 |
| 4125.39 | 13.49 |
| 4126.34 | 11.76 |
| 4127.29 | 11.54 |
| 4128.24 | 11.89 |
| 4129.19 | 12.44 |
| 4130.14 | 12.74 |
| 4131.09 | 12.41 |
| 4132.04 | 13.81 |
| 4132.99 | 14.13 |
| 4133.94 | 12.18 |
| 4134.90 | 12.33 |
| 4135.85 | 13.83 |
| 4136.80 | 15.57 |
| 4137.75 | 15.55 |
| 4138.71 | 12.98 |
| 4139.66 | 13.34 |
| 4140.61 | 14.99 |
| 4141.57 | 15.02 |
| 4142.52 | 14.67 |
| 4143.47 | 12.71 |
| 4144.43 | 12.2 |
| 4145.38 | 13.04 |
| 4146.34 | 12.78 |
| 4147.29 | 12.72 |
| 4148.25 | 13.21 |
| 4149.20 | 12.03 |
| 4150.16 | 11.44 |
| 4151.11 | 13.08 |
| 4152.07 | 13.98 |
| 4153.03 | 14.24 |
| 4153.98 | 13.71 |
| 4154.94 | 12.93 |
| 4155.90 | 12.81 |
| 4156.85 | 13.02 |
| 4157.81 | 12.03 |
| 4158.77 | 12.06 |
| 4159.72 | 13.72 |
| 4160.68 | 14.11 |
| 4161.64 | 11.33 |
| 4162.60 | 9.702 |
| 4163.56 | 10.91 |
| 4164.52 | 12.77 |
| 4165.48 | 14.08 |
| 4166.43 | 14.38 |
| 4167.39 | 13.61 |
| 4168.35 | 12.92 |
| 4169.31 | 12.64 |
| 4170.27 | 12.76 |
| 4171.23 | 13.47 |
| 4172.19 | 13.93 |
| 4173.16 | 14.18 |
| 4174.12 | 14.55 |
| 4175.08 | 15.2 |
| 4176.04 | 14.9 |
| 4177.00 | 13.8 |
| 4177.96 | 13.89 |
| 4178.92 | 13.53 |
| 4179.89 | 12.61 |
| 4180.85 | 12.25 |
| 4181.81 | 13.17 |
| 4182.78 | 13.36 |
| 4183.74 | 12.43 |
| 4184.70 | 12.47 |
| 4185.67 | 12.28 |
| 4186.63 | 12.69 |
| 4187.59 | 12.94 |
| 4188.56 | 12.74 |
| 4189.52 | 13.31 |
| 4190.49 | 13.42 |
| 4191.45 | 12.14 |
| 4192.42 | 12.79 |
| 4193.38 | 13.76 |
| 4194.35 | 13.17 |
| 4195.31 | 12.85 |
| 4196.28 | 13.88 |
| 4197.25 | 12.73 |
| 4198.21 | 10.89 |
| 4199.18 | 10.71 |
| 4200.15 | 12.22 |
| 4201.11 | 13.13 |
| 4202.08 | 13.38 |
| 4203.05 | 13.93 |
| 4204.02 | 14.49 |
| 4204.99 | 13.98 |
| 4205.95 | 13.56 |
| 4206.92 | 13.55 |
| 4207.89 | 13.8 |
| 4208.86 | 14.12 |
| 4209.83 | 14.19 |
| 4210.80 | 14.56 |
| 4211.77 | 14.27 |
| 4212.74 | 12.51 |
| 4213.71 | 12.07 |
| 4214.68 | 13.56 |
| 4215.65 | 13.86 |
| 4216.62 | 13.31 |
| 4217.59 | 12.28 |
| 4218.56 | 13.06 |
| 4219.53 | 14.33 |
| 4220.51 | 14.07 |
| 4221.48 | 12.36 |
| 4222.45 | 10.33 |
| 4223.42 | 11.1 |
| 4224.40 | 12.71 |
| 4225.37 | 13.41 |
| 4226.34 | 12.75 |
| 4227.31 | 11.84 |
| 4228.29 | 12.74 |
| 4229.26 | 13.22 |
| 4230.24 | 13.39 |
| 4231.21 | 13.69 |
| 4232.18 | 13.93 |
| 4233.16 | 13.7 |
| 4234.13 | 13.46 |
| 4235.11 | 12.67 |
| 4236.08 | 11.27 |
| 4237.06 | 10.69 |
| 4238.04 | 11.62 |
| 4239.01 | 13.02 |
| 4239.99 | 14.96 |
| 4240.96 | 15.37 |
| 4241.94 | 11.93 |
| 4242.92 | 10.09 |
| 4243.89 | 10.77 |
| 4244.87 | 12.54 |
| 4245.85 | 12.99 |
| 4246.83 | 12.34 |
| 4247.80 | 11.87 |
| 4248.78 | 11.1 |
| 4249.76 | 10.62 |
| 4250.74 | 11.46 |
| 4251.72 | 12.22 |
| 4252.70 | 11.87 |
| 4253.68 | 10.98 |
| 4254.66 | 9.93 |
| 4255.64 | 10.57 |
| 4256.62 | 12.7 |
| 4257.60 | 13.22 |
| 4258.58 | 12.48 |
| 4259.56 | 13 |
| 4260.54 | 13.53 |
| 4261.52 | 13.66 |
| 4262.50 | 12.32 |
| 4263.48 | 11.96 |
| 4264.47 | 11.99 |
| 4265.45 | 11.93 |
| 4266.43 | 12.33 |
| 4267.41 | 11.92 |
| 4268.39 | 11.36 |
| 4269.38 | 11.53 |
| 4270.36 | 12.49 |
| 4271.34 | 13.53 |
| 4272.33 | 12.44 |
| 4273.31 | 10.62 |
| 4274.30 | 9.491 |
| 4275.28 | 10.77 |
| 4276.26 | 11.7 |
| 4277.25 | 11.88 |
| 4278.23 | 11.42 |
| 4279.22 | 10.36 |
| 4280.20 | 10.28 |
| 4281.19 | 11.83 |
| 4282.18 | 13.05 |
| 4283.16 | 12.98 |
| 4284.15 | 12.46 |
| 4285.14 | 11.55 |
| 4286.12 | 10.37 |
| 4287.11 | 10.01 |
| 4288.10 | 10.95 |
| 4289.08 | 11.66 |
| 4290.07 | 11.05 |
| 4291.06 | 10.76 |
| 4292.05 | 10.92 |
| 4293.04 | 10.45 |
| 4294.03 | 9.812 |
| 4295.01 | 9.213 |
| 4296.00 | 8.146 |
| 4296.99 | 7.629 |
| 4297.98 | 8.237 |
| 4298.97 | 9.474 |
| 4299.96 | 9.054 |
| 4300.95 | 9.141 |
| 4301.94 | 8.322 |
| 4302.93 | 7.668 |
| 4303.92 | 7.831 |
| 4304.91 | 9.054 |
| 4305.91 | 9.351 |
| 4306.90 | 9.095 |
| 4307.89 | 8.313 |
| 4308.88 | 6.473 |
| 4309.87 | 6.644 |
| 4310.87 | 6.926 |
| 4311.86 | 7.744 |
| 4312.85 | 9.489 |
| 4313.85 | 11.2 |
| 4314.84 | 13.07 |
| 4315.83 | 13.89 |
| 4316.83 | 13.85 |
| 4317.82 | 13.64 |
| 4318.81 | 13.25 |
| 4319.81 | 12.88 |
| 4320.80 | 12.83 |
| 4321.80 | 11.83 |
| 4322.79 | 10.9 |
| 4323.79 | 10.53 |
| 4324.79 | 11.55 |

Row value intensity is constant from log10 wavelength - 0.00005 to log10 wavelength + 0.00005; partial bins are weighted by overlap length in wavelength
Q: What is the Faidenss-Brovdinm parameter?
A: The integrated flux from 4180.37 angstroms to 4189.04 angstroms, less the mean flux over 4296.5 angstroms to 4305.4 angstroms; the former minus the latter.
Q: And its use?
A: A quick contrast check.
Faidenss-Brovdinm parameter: 102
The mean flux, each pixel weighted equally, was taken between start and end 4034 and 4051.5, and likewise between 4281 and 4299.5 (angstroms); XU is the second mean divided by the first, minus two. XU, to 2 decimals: -1.17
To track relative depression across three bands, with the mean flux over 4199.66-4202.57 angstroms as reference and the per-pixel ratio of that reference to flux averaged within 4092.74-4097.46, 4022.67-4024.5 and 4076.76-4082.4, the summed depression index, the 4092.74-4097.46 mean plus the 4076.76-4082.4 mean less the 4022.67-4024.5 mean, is 1.19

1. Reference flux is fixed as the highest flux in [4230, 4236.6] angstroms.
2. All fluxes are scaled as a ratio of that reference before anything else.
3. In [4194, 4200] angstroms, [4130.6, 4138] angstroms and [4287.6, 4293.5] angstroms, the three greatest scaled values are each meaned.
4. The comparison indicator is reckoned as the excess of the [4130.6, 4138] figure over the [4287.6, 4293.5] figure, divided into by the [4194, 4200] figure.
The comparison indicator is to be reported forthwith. 0.29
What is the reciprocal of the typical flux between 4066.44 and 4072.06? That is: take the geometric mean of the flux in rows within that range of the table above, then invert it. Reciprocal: 0.0734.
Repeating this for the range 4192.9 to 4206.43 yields 0.0769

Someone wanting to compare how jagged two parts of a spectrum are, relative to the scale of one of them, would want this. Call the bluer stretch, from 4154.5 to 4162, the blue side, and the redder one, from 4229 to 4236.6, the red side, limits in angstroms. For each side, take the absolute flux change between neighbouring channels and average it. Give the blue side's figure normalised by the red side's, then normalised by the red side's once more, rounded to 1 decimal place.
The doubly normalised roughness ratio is 3.8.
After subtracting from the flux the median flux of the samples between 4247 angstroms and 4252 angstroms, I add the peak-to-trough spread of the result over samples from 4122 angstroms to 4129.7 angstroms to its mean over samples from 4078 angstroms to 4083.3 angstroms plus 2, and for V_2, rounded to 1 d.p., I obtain 7.2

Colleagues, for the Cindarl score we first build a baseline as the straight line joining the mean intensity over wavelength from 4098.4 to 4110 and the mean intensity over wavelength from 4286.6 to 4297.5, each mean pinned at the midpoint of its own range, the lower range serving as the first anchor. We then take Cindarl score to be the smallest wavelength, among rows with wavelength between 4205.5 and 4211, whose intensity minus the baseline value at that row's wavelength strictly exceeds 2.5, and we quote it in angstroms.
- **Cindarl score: 4205.95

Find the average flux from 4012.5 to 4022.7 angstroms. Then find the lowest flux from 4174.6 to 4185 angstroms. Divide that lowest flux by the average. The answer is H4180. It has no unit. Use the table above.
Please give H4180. 0.87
